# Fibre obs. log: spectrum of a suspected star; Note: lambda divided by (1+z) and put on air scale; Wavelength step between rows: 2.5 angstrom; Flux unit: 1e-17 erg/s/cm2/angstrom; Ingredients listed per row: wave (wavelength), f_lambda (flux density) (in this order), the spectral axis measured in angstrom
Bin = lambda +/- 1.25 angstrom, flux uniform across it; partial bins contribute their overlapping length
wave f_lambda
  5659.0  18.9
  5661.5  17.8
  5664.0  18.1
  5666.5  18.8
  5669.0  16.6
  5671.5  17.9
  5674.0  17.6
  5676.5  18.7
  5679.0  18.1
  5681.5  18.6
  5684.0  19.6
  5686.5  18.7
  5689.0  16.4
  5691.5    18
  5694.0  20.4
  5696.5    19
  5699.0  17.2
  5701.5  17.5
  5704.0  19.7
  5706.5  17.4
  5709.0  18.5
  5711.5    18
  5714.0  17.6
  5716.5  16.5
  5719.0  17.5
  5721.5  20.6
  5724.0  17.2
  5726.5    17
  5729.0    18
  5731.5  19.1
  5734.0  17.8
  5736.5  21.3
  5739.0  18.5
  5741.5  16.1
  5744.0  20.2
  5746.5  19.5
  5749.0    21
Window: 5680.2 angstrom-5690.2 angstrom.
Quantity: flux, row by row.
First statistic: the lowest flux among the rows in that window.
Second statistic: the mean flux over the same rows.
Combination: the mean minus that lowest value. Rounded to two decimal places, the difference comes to 1.93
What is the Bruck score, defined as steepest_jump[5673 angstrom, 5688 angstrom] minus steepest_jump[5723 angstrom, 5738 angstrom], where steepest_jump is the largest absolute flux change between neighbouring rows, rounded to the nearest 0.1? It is -2.4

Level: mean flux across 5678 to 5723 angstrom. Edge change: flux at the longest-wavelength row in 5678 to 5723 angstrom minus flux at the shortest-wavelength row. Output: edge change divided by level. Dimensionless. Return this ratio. 0.14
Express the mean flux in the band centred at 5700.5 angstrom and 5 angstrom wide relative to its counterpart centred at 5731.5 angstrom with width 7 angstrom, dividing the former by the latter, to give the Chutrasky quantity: 0.95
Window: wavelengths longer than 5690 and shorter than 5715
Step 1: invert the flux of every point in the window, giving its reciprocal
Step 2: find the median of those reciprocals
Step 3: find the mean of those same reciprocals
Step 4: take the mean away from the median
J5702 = 0.0008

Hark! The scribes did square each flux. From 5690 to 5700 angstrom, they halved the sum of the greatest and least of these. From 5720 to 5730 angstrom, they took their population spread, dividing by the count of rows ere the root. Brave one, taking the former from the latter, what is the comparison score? -302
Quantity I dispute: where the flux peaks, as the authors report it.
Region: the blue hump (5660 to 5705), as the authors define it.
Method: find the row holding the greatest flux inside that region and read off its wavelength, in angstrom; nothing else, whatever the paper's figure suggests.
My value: 5694.0 angstrom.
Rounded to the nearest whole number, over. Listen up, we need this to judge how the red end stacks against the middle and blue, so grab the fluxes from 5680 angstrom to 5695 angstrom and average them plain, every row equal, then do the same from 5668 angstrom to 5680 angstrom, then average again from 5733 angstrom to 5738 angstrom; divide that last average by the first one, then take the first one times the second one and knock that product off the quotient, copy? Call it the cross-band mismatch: -330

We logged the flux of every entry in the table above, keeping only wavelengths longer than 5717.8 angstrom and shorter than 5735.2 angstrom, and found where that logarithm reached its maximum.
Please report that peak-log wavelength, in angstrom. 5721.5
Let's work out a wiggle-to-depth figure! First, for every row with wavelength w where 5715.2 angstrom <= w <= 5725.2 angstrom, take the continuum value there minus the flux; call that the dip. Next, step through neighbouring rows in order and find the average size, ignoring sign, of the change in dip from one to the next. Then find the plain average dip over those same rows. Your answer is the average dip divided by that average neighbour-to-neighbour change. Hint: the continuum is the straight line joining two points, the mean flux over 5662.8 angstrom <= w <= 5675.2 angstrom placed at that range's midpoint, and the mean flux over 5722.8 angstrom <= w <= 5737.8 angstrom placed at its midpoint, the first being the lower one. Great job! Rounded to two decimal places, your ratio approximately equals 0.14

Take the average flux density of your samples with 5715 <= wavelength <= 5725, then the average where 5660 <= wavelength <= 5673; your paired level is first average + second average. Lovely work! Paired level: 35.8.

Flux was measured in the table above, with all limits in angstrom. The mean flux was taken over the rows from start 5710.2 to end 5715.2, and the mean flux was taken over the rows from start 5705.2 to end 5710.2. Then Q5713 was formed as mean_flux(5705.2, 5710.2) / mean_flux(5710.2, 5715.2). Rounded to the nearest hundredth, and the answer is 1.01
